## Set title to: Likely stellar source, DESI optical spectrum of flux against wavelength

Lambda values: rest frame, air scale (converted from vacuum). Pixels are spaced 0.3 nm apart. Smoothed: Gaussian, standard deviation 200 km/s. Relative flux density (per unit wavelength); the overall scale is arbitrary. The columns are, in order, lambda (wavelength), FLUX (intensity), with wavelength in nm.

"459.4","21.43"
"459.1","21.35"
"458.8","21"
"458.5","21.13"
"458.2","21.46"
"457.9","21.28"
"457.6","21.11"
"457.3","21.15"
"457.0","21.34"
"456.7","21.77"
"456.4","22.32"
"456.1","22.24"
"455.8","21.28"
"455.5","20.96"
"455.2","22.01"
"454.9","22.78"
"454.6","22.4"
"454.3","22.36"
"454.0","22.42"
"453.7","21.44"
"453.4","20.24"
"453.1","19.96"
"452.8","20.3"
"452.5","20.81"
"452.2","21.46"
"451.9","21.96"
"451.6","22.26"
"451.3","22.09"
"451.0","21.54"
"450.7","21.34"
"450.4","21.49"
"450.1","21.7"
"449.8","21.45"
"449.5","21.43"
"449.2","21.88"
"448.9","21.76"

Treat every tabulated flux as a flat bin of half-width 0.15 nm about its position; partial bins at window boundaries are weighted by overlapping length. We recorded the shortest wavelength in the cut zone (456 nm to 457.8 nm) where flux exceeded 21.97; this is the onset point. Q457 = 456.1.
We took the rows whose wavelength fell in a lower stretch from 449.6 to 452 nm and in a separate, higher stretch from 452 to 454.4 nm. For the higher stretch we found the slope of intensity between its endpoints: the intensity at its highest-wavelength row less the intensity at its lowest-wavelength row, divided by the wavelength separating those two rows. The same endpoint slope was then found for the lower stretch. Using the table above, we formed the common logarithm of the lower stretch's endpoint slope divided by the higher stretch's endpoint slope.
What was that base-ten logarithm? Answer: -0.25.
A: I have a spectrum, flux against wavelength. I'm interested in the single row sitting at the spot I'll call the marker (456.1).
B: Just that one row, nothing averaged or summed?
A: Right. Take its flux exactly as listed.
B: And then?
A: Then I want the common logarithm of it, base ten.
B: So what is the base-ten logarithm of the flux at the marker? 1.35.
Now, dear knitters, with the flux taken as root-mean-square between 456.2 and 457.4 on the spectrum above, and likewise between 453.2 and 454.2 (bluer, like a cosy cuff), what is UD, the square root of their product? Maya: 21.5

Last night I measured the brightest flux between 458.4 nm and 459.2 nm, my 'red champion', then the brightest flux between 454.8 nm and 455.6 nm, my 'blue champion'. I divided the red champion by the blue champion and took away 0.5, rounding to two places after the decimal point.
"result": 0.44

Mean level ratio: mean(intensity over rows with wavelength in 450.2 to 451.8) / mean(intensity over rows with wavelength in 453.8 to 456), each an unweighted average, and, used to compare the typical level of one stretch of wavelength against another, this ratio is 0.99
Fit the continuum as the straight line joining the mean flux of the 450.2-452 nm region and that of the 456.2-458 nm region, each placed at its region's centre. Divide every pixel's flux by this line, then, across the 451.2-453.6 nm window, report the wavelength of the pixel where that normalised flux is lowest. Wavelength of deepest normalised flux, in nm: 453.1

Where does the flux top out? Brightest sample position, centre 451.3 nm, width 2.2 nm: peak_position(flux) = 451.6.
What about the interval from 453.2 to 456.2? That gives 454.9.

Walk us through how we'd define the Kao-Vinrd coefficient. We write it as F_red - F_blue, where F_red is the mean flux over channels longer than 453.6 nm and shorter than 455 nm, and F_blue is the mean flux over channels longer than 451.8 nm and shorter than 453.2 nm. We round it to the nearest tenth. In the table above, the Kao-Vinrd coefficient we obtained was 1.4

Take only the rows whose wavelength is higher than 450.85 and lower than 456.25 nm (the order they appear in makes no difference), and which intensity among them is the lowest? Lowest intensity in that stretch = 19.96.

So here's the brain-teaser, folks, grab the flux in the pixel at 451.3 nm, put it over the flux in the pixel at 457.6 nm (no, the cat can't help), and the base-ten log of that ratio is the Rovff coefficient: 0.02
